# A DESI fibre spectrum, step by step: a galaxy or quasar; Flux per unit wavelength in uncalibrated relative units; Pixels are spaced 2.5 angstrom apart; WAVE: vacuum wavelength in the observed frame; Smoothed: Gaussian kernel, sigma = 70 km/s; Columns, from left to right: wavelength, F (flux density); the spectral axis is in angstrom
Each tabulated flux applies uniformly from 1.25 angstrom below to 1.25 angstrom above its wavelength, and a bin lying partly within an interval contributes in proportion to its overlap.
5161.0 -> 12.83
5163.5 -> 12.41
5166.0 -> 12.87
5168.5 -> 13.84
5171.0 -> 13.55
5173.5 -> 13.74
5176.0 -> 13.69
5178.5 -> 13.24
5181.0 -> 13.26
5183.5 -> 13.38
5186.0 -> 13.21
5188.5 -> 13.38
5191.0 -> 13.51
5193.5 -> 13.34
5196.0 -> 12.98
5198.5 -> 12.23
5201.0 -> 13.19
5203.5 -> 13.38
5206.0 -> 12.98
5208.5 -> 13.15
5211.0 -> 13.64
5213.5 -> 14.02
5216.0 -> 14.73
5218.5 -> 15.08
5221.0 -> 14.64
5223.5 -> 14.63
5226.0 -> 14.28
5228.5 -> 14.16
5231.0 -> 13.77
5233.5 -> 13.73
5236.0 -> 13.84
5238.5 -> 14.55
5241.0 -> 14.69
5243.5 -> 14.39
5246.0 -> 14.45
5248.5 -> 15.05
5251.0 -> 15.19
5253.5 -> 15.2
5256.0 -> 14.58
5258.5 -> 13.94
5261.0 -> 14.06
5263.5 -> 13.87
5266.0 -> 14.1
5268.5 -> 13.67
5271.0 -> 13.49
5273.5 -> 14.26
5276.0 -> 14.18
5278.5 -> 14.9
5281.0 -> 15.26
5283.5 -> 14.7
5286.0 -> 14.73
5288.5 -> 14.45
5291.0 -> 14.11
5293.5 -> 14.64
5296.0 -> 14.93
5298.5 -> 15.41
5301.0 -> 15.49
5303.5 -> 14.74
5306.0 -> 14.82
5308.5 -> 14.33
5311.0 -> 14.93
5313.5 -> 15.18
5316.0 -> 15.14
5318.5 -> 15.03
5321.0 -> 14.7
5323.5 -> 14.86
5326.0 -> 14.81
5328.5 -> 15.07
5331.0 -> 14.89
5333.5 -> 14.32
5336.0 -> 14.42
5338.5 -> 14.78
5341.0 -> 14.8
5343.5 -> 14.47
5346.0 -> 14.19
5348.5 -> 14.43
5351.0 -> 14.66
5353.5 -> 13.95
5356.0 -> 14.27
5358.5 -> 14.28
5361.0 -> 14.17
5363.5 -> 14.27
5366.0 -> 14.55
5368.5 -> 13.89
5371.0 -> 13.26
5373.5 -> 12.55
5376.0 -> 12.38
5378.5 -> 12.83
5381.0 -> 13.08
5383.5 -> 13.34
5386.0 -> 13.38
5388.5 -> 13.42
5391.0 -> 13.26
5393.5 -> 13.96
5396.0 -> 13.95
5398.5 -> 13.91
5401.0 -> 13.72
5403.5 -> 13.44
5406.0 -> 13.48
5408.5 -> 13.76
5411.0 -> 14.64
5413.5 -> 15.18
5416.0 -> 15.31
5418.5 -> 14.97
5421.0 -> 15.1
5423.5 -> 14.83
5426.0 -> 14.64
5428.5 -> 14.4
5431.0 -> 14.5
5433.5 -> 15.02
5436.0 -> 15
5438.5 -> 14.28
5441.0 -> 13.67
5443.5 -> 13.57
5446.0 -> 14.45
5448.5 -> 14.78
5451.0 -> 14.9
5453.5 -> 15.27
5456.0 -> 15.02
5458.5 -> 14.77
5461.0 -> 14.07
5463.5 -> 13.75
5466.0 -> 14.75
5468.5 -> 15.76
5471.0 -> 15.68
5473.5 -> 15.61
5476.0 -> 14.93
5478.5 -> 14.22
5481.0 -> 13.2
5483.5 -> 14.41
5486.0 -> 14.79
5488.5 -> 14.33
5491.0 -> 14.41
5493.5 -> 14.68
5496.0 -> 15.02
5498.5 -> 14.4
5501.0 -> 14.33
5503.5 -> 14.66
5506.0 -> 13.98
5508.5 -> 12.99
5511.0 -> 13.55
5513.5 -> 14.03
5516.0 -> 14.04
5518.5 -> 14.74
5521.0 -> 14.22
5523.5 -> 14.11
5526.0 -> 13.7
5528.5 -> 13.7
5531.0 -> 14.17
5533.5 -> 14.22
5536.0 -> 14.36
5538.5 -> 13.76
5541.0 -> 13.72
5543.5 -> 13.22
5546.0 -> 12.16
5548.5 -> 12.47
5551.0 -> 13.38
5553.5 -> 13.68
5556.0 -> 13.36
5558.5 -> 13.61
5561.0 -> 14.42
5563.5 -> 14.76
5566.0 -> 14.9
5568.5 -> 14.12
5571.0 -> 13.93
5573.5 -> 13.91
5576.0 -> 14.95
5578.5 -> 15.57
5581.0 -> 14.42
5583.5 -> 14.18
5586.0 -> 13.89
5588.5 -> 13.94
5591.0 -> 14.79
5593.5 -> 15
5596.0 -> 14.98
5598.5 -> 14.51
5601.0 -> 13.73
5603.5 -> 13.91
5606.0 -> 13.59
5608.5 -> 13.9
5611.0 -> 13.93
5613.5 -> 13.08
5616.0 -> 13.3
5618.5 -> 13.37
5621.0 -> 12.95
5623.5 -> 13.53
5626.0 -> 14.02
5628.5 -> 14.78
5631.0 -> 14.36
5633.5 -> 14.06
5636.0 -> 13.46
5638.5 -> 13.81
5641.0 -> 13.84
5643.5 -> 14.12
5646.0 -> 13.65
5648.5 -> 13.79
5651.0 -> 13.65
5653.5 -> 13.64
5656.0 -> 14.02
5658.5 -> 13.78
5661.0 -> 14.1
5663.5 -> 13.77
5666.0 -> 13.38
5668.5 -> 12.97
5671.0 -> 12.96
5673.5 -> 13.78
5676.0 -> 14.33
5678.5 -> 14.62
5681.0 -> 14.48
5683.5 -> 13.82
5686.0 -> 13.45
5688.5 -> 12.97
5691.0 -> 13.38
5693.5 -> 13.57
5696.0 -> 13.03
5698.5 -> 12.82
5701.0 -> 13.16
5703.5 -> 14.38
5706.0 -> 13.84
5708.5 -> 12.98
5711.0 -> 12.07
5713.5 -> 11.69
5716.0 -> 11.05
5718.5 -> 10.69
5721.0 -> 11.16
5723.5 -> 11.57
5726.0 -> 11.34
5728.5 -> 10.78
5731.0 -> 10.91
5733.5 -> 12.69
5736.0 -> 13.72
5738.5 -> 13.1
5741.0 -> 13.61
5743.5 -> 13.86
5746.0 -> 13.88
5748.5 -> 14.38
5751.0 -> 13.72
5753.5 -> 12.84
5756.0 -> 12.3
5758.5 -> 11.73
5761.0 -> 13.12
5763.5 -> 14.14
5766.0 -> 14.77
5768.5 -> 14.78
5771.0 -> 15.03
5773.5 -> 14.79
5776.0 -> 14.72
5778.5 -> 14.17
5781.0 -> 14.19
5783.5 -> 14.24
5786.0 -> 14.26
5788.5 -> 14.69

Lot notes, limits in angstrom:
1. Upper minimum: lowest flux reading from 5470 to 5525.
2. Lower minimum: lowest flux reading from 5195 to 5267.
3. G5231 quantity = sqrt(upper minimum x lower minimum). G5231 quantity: 12.6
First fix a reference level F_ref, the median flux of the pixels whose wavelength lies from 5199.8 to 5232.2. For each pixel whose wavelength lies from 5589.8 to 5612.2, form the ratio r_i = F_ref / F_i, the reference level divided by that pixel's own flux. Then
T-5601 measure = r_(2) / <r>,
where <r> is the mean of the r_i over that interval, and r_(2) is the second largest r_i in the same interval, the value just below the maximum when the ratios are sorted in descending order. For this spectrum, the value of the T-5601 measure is 1.04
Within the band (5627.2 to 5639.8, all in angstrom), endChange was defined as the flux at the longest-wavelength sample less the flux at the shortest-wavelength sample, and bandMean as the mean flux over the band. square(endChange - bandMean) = 227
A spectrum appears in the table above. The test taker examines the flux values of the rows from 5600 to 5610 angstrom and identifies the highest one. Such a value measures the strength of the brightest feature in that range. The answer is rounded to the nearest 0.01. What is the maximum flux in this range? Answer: 13.91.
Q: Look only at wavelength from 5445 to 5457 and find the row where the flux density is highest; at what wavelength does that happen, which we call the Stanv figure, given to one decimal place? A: 5453.5 angstrom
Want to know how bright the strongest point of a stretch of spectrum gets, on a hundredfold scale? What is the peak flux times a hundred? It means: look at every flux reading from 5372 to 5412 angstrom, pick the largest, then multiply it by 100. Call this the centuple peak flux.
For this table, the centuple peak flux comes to 1464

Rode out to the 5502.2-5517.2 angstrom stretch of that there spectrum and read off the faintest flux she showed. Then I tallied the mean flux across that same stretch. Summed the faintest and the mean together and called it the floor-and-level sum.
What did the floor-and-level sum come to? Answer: 26.9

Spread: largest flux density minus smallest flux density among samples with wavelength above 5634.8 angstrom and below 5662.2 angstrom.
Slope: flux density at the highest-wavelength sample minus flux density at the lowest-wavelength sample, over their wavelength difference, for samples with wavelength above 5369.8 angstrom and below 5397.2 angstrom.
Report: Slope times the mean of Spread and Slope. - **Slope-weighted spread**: 0.009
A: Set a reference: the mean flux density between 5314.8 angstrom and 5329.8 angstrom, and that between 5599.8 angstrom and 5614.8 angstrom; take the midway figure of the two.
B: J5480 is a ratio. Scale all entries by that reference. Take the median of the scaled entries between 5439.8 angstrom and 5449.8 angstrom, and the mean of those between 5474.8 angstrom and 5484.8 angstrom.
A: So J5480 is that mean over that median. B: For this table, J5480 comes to 1.01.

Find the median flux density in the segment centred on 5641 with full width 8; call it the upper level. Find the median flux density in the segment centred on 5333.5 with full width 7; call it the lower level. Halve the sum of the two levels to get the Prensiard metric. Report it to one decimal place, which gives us 14.1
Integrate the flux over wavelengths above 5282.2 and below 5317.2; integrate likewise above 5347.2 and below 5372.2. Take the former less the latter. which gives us 165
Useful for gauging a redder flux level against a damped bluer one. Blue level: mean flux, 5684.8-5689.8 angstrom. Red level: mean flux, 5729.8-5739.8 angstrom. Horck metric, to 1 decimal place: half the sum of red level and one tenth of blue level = 7.0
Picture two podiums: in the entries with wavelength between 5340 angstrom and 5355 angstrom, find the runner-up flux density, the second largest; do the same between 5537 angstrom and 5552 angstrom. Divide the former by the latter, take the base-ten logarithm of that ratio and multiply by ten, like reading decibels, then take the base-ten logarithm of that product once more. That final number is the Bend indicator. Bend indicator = -0.54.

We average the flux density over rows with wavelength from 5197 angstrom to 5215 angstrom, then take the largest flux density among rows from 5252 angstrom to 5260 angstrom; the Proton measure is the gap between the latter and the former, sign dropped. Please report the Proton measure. 2.0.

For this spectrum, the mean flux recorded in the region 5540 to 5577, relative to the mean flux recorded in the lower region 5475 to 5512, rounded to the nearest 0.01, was 0.97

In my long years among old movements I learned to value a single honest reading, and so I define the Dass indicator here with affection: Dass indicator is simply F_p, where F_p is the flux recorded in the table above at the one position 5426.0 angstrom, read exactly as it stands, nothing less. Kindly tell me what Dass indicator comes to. 14.64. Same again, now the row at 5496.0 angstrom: 15.02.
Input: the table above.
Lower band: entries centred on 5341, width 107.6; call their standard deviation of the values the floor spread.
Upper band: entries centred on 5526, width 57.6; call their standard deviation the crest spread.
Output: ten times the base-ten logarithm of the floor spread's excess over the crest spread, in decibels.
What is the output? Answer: -9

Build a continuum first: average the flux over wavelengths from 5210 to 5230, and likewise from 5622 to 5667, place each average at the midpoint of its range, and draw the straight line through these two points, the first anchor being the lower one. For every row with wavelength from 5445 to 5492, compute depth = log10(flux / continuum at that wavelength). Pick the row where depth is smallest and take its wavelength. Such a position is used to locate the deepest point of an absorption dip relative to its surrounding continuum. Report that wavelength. 5481.0 angstrom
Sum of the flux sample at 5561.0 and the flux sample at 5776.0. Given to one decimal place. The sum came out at 29.1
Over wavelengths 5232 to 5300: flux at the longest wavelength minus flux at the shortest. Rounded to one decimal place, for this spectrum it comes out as 1.7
